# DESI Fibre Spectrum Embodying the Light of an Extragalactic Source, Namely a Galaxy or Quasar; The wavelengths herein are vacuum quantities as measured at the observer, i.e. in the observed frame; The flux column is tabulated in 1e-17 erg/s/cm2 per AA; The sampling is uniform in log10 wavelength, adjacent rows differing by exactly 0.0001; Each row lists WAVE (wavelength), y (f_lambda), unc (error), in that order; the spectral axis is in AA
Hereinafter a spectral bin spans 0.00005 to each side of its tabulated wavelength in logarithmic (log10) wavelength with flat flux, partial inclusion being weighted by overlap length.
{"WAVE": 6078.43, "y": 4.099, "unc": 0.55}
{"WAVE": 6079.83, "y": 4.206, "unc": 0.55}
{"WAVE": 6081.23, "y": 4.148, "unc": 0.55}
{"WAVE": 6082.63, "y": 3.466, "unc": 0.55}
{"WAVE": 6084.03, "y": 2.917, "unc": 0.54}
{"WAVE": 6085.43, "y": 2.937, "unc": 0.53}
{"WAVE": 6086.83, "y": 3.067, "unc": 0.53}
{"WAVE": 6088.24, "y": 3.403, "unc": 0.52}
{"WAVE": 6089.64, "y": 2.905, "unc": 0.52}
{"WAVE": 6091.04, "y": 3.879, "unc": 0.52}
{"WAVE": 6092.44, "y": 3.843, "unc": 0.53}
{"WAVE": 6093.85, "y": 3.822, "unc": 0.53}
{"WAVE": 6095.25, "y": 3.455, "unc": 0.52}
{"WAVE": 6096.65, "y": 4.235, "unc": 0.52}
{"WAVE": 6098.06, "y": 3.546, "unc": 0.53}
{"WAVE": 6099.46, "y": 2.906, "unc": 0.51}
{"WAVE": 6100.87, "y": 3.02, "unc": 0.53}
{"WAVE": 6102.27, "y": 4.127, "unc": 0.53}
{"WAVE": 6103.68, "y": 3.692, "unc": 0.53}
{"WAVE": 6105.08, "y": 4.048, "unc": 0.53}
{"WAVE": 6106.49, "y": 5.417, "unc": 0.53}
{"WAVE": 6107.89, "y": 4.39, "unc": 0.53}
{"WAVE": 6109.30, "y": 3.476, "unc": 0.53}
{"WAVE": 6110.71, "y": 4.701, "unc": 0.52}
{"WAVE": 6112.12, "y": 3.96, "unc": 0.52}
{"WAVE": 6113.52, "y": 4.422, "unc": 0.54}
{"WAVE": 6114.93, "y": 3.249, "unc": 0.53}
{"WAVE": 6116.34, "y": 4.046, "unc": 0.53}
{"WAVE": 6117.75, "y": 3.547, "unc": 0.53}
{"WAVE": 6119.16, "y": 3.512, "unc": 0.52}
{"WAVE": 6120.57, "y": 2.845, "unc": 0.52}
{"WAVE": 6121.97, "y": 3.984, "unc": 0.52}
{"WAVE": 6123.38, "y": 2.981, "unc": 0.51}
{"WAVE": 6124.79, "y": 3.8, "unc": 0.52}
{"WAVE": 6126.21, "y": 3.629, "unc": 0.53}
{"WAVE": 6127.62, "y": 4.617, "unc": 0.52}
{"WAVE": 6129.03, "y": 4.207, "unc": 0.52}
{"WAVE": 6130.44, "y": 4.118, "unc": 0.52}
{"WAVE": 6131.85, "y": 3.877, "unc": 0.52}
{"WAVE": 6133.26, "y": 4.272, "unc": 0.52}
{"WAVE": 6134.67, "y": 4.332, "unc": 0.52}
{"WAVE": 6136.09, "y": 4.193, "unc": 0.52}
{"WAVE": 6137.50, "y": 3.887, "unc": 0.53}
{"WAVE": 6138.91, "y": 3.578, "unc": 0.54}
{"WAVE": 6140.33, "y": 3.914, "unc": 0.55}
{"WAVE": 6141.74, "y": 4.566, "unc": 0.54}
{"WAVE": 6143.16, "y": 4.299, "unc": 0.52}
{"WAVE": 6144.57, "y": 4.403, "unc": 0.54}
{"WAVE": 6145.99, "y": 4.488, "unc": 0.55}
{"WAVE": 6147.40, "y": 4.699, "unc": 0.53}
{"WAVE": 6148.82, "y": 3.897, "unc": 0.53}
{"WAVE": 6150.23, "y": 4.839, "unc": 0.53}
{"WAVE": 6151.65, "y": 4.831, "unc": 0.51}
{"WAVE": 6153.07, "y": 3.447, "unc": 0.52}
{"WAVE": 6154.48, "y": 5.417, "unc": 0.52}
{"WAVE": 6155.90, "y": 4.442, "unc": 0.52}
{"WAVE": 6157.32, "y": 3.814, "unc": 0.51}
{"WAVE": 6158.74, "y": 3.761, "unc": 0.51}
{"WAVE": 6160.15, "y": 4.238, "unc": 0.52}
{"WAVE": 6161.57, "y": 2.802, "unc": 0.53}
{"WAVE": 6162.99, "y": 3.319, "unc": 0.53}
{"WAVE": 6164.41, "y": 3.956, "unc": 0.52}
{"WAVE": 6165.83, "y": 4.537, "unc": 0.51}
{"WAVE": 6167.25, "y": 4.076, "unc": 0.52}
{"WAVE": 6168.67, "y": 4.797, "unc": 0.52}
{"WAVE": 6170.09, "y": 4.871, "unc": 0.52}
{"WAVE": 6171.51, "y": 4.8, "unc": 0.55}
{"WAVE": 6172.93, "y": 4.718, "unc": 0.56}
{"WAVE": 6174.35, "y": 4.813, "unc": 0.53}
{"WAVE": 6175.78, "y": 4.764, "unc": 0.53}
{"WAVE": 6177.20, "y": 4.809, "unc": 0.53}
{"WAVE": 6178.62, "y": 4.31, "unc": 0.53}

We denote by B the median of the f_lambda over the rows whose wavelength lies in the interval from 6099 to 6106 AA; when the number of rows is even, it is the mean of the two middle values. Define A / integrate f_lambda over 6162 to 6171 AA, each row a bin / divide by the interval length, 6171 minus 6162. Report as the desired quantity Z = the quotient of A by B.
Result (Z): 1.14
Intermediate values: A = 4.23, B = 3.7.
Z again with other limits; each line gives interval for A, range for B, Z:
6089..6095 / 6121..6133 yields 0.92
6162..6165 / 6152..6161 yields 0.88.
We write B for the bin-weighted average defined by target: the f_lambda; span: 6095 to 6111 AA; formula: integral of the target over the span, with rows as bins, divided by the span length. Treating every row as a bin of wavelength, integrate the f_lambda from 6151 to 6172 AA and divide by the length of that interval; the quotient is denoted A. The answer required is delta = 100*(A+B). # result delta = 811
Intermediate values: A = 4.20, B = 3.9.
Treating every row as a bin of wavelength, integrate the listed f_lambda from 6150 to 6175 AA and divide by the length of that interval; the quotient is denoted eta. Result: 4.3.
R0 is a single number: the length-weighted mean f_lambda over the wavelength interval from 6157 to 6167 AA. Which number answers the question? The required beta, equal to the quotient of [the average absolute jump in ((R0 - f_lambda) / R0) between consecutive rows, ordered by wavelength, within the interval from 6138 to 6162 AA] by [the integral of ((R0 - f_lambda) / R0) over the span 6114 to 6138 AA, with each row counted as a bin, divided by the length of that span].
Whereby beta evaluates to -14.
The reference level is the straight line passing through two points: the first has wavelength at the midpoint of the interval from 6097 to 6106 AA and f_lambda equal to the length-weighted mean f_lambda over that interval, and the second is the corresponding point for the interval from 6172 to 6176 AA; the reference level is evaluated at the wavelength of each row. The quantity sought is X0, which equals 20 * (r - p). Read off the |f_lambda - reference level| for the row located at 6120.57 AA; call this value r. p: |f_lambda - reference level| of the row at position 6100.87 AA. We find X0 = 9.7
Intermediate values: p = 0.60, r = 1.08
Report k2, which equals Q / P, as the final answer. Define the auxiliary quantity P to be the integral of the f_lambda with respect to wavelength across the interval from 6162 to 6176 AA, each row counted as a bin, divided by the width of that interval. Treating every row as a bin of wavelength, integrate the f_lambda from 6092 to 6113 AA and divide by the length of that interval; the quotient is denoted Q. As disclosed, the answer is 0.89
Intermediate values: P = 4.4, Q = 3.9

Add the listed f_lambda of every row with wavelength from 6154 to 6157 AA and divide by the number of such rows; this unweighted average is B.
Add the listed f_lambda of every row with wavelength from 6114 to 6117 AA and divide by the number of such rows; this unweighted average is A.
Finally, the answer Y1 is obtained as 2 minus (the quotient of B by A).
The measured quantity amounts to 0.65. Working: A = 3.6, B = 4.9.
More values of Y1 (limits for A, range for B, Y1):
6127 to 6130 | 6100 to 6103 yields 1.19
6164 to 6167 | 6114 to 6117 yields 1.14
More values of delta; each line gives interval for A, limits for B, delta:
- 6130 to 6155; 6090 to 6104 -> 791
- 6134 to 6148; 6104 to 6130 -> 816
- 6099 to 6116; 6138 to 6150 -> 822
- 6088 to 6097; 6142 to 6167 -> 783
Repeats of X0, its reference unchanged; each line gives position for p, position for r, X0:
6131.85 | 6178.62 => 6.0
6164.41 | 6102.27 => -3.3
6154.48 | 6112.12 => -15.9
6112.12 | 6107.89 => 9.9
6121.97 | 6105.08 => 6.6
